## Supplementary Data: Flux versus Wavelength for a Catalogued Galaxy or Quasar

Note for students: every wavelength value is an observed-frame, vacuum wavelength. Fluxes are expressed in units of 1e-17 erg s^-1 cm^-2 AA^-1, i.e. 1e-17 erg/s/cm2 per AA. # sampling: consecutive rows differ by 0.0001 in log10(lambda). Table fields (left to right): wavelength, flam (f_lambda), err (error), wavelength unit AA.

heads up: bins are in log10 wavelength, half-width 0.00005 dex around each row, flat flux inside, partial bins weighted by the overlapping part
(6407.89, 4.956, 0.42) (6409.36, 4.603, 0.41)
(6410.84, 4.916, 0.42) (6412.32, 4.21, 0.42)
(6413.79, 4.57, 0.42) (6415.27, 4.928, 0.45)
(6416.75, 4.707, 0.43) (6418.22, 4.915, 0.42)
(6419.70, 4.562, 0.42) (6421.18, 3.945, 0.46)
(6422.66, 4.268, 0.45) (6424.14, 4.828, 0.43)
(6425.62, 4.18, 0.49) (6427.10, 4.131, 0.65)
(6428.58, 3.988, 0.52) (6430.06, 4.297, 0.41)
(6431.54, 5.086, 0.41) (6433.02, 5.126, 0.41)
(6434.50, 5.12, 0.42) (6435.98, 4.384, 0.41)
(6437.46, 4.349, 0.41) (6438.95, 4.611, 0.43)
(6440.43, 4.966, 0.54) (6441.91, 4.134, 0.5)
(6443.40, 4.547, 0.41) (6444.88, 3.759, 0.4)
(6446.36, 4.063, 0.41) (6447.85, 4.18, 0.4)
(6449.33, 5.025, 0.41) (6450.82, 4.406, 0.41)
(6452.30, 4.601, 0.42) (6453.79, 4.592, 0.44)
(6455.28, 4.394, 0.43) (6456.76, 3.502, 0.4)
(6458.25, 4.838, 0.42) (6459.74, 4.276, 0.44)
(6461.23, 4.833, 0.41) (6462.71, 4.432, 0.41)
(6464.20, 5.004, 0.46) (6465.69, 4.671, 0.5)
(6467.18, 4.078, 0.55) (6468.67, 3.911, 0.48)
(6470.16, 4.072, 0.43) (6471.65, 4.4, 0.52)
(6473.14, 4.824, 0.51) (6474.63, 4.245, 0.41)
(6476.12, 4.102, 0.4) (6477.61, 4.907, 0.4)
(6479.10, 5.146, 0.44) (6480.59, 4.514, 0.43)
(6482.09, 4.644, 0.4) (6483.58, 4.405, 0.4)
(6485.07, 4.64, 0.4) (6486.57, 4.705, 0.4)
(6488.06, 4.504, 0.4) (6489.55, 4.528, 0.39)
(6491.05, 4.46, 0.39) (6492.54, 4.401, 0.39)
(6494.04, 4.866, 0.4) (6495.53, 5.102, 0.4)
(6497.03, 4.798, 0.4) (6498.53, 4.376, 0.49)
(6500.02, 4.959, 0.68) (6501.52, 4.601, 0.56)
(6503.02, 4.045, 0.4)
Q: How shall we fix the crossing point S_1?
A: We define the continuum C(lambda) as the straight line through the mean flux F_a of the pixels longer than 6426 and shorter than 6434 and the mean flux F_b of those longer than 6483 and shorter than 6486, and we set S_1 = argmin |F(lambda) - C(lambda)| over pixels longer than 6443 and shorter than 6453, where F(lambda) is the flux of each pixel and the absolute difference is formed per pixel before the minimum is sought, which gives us 6443.40 AA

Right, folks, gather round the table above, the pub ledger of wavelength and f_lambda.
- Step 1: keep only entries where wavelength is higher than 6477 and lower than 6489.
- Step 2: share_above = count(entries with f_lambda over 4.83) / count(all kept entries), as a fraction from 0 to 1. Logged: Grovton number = 0.25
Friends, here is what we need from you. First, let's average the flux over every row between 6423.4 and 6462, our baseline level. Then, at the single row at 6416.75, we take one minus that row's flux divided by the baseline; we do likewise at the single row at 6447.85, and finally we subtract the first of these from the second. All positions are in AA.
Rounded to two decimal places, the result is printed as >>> 0.12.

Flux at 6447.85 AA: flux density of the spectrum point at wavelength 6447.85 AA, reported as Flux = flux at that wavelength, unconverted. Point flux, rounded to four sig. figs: 4.180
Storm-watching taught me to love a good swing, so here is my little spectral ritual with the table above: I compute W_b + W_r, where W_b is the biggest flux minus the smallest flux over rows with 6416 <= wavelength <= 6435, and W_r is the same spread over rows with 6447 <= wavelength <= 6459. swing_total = 2.7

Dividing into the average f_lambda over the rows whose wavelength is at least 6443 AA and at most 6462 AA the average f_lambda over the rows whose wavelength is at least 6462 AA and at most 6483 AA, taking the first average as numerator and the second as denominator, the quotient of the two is 0.98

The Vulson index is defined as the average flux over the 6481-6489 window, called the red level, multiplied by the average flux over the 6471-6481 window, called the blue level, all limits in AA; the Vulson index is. 21.0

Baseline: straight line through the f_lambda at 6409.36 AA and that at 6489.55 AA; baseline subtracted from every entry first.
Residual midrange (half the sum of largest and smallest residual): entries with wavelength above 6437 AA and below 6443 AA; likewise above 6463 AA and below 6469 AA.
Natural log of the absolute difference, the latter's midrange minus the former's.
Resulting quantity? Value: -2.7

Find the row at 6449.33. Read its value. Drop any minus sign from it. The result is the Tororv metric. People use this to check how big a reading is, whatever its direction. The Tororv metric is 5.0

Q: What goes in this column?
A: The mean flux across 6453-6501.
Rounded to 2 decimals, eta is 4.54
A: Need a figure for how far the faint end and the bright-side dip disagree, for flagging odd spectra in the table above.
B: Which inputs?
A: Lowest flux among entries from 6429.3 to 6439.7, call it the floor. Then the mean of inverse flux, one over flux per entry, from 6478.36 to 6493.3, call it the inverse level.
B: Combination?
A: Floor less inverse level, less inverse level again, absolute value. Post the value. 3.86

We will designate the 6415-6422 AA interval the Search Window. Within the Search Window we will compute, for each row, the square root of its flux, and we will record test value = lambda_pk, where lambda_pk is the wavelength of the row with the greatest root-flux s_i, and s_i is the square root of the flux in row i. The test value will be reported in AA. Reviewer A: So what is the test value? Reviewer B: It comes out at 6415.27 AA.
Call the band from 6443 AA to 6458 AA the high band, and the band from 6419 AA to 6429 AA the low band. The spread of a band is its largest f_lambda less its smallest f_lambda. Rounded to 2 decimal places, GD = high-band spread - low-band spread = 0.64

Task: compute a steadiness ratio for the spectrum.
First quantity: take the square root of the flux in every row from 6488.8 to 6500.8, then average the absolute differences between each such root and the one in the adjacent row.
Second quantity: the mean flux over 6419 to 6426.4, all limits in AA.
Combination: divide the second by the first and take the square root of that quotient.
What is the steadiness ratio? 7.9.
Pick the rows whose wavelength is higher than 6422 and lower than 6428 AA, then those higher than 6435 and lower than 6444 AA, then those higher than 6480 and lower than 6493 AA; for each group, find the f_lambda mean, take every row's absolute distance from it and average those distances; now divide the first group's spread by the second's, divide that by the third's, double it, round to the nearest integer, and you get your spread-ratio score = 26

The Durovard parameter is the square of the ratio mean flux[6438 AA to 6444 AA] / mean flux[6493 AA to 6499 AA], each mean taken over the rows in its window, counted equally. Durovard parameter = 0.91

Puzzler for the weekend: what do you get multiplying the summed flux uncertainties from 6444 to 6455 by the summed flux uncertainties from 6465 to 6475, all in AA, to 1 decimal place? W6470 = 9.8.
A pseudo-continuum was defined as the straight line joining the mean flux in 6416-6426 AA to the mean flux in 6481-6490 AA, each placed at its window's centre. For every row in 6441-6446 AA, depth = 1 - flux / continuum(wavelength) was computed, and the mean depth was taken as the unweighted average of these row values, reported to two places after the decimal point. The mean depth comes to 0.08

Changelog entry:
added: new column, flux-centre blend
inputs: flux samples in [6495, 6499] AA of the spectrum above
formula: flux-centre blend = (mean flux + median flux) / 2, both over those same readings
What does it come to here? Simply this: 4.8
